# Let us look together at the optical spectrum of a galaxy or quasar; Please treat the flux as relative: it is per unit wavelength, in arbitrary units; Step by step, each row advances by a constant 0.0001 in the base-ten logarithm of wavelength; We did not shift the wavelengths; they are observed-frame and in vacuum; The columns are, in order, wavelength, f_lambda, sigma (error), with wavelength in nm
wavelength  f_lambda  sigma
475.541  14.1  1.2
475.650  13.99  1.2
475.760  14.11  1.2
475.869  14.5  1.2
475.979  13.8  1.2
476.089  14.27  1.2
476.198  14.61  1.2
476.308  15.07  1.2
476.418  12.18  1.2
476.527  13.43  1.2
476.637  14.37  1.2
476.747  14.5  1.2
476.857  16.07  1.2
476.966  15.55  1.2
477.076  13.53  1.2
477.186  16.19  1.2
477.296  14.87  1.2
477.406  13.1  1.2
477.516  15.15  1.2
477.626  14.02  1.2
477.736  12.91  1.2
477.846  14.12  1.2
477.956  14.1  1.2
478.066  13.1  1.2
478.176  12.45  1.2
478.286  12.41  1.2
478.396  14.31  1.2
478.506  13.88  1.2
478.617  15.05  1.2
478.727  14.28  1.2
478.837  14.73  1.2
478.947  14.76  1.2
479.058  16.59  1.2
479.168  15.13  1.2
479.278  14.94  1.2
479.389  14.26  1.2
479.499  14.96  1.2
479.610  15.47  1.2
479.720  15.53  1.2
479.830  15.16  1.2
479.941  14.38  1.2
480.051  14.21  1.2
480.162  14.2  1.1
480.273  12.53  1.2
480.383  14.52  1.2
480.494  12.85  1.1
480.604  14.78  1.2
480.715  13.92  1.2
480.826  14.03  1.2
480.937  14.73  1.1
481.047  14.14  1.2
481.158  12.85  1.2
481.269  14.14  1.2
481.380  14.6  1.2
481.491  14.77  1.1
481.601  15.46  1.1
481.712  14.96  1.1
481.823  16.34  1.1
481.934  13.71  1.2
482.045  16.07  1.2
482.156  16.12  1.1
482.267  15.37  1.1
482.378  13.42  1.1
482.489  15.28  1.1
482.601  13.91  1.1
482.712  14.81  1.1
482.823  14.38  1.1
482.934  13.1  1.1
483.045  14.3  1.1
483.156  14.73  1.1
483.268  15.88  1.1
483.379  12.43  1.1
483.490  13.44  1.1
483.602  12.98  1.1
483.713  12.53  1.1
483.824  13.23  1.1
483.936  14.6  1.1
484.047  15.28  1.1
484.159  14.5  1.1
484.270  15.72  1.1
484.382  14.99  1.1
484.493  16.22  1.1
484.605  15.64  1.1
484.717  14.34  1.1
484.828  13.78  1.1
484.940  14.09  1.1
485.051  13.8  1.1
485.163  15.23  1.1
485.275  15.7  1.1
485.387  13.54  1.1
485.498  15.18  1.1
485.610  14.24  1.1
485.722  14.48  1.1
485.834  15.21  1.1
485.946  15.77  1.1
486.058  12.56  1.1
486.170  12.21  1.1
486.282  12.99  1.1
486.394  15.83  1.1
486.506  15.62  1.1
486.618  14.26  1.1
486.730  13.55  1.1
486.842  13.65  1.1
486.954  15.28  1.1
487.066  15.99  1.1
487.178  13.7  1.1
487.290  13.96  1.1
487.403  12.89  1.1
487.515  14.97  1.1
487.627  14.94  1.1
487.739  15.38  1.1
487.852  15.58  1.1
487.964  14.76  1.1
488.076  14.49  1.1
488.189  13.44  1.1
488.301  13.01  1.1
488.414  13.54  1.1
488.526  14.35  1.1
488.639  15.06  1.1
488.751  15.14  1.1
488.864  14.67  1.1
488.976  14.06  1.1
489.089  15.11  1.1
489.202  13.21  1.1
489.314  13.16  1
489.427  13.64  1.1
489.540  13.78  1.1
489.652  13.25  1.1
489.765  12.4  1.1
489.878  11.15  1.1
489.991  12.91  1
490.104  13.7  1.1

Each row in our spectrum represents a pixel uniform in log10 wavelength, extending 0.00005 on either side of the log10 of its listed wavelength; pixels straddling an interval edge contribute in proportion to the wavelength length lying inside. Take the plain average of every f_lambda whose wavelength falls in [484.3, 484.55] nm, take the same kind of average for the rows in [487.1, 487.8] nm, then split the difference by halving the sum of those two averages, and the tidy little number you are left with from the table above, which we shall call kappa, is 15.0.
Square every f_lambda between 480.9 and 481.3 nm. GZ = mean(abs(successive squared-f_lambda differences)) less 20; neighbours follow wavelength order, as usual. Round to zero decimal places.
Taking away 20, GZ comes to 9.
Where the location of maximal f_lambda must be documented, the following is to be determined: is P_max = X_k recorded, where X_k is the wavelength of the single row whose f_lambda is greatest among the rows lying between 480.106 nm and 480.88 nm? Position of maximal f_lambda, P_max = 480.604 nm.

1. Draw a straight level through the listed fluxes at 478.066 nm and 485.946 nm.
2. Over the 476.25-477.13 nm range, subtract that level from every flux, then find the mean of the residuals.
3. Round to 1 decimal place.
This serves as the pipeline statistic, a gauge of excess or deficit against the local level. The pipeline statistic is 1.7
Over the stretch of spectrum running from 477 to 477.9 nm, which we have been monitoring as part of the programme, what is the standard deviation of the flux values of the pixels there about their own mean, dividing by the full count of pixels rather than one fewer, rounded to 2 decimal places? 1.04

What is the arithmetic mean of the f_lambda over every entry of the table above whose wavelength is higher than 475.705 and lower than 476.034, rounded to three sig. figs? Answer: 14.1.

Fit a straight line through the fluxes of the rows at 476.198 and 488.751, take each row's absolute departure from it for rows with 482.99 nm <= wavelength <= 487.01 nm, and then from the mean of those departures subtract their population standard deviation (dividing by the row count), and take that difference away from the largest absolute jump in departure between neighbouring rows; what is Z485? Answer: 1.4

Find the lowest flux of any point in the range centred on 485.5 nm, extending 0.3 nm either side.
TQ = 13.54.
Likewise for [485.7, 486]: 14.48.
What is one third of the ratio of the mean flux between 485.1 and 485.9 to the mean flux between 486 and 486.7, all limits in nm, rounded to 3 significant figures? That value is 0.355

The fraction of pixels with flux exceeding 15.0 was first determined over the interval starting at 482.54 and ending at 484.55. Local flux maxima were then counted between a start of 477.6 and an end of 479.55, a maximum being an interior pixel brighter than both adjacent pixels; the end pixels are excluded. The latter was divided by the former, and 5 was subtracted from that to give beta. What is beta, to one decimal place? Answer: 13.0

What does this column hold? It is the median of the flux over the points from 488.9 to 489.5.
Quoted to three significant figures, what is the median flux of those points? 13.6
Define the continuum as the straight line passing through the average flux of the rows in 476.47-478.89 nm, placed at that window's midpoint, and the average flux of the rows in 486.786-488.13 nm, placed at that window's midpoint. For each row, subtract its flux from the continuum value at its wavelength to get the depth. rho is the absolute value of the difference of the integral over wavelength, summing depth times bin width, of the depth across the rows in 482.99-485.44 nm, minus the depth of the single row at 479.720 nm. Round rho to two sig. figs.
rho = 1.4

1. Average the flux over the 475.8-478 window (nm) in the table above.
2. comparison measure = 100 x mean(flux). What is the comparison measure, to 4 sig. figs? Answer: 1432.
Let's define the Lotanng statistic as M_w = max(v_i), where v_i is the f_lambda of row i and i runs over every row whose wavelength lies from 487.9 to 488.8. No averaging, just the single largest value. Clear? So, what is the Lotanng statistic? 15.14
